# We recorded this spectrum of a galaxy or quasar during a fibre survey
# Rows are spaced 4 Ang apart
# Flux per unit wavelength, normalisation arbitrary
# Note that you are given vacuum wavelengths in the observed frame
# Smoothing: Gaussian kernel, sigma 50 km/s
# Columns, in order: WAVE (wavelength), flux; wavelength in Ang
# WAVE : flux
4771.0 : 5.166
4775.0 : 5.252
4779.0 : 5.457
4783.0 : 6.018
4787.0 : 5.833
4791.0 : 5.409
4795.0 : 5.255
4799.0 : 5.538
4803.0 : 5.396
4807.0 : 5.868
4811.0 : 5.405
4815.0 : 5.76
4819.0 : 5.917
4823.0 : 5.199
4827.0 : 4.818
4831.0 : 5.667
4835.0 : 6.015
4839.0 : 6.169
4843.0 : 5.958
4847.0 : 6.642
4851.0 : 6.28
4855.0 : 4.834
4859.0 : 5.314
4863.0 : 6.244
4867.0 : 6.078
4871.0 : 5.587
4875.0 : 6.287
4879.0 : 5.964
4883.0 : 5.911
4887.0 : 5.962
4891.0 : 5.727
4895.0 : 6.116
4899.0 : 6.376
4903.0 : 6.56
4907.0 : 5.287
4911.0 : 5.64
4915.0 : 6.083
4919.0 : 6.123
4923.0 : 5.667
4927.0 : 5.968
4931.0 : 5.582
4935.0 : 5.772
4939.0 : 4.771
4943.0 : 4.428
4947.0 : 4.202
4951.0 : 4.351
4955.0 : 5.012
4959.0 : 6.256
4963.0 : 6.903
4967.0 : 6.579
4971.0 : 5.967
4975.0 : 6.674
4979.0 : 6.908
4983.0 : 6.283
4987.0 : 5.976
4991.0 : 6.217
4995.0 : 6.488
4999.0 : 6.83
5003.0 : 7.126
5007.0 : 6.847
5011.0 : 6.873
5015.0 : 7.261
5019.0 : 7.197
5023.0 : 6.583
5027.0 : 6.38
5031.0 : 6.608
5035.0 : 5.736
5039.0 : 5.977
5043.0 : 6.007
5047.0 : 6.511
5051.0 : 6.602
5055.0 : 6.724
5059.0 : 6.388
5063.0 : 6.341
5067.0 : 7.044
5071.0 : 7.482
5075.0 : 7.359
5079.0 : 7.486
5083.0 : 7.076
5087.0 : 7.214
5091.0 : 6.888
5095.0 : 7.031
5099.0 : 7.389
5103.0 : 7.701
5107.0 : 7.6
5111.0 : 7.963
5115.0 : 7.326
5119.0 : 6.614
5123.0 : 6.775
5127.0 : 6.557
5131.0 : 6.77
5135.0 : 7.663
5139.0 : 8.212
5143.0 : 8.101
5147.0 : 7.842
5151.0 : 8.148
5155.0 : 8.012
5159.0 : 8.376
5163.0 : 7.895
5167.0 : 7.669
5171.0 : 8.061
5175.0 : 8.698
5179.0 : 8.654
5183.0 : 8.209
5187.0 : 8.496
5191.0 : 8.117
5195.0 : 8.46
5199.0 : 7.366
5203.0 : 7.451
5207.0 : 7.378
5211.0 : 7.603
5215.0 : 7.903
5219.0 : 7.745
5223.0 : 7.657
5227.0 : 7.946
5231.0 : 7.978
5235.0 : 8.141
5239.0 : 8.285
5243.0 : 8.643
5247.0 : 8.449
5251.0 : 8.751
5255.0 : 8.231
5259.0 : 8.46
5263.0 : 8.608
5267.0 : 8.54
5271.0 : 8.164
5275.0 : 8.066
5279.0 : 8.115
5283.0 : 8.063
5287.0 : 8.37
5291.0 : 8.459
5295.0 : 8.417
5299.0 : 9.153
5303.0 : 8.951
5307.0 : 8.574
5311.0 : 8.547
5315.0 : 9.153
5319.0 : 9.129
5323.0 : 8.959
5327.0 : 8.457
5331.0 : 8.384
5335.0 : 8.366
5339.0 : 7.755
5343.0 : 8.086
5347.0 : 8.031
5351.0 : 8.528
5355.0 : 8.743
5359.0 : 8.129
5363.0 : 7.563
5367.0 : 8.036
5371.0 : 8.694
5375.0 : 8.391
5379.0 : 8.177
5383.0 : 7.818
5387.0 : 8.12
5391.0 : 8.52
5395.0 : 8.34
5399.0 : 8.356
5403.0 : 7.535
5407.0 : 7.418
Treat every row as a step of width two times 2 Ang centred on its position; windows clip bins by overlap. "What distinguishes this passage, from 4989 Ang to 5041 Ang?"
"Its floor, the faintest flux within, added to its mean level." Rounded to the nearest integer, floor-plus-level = 12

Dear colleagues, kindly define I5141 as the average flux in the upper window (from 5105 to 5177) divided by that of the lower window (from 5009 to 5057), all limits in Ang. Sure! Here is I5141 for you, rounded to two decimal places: 1.17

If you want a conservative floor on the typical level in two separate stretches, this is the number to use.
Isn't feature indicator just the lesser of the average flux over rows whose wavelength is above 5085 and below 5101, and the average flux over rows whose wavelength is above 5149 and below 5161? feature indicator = 7.1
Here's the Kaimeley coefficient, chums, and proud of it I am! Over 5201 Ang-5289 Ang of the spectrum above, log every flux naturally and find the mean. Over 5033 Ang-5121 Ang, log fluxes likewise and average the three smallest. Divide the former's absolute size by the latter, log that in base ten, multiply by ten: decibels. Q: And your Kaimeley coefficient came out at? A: 0.71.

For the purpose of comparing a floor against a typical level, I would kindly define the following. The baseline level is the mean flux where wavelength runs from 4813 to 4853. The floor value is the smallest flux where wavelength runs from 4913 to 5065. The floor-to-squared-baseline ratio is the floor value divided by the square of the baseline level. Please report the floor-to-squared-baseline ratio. 0.12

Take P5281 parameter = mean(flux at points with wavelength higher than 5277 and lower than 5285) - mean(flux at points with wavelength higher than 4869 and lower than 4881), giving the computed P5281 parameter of 2.1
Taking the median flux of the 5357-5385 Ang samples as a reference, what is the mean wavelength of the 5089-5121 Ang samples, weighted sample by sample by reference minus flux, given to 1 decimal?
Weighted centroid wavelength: 5104.6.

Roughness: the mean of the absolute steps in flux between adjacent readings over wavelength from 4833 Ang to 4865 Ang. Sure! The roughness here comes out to 0.61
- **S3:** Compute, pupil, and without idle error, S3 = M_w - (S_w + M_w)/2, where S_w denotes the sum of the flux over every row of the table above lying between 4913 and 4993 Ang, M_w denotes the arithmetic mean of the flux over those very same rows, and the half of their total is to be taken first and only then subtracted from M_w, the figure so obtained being -55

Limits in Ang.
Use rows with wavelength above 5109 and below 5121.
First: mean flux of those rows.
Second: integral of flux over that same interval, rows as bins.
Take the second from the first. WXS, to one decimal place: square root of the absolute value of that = 9.0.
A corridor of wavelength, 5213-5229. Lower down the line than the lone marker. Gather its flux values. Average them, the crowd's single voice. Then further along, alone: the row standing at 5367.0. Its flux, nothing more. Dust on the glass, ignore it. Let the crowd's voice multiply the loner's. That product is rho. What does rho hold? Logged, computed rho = 63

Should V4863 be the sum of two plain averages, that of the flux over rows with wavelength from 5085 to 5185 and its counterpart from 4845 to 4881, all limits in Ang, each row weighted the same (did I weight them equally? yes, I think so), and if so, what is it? 13.6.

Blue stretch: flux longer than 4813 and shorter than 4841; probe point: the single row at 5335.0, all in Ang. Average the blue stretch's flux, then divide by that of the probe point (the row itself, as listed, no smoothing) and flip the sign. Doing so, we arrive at -0.68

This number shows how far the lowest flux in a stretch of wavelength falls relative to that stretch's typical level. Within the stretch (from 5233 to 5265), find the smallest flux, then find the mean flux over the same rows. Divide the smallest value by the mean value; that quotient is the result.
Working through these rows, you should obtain 0.96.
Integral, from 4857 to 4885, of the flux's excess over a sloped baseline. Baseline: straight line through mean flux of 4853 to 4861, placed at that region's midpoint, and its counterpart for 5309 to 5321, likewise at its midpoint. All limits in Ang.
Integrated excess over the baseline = 20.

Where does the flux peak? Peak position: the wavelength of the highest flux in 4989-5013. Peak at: 5003.0 Ang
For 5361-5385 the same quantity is 5371.0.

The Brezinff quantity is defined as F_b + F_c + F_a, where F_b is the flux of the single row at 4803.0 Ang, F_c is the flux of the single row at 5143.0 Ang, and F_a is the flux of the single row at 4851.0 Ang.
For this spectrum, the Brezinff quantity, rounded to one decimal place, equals 19.8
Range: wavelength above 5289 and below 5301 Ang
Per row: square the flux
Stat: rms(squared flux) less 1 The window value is 75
